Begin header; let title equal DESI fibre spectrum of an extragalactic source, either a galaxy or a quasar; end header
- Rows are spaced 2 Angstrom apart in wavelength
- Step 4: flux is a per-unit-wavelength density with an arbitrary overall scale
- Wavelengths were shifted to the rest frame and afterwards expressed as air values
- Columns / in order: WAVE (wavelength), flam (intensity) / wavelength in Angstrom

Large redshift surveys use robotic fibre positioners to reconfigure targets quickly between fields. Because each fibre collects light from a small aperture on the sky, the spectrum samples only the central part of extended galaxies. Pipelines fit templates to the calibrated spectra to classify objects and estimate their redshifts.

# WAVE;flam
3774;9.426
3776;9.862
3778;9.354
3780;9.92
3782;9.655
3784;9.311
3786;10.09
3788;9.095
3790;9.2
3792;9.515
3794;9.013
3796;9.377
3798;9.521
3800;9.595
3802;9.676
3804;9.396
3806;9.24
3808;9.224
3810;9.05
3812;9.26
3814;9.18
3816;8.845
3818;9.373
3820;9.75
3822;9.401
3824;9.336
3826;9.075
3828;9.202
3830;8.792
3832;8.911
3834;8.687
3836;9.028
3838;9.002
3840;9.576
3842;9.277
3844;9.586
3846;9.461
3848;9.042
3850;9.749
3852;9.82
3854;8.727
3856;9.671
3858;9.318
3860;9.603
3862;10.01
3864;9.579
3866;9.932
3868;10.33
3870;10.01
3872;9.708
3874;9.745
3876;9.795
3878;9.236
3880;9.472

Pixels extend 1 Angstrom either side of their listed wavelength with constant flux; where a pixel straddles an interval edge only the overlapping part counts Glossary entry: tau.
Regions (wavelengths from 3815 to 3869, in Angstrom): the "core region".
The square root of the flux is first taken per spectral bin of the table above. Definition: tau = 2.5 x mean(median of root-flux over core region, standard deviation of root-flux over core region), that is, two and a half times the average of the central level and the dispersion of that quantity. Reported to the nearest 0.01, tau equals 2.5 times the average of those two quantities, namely 3.91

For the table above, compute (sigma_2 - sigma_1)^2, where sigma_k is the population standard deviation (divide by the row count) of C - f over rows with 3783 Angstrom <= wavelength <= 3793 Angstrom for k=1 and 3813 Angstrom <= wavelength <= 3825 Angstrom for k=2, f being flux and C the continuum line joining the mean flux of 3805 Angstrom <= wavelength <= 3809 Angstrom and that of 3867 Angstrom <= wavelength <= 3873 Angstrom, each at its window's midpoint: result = 0.012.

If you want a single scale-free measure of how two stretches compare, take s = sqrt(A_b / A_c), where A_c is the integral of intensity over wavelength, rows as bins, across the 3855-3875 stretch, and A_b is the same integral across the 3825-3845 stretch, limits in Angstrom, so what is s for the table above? 0.96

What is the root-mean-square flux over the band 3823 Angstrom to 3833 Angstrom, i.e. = 9.07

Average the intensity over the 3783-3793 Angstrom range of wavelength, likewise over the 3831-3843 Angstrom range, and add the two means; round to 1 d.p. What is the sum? 18.5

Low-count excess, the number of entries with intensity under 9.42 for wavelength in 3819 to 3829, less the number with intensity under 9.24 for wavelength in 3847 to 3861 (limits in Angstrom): 2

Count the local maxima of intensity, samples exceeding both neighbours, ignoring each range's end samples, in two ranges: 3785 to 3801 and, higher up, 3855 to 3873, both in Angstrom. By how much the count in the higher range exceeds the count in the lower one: 1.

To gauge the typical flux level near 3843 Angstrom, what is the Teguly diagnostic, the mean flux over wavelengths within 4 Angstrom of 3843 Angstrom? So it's 9.5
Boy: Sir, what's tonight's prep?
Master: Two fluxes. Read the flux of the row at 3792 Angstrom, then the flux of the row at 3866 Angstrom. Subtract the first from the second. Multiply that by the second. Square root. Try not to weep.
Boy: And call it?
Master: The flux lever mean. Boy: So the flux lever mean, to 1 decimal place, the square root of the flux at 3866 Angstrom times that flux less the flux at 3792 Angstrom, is 2.0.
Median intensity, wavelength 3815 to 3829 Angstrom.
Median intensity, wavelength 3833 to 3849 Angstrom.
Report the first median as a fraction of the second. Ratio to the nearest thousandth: 1.019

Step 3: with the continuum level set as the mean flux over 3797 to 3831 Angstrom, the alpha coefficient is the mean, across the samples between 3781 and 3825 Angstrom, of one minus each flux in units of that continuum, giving -0.009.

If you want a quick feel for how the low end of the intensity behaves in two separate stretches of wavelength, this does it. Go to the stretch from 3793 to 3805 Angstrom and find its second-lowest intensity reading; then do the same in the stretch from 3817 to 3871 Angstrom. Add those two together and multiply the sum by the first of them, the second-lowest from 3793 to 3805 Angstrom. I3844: 170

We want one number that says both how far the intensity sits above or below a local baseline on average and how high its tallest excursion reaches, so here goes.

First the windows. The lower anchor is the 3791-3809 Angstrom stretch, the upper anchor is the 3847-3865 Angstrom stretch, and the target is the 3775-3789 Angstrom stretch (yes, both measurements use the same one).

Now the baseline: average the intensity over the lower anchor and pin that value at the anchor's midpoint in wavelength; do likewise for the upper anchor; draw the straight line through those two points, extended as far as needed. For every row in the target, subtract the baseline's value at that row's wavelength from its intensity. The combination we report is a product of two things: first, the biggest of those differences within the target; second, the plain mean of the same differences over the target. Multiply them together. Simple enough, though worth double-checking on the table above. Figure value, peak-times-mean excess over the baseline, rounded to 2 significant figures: 0.18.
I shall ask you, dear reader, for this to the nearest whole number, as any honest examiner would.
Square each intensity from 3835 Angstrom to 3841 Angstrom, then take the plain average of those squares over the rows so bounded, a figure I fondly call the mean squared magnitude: 85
